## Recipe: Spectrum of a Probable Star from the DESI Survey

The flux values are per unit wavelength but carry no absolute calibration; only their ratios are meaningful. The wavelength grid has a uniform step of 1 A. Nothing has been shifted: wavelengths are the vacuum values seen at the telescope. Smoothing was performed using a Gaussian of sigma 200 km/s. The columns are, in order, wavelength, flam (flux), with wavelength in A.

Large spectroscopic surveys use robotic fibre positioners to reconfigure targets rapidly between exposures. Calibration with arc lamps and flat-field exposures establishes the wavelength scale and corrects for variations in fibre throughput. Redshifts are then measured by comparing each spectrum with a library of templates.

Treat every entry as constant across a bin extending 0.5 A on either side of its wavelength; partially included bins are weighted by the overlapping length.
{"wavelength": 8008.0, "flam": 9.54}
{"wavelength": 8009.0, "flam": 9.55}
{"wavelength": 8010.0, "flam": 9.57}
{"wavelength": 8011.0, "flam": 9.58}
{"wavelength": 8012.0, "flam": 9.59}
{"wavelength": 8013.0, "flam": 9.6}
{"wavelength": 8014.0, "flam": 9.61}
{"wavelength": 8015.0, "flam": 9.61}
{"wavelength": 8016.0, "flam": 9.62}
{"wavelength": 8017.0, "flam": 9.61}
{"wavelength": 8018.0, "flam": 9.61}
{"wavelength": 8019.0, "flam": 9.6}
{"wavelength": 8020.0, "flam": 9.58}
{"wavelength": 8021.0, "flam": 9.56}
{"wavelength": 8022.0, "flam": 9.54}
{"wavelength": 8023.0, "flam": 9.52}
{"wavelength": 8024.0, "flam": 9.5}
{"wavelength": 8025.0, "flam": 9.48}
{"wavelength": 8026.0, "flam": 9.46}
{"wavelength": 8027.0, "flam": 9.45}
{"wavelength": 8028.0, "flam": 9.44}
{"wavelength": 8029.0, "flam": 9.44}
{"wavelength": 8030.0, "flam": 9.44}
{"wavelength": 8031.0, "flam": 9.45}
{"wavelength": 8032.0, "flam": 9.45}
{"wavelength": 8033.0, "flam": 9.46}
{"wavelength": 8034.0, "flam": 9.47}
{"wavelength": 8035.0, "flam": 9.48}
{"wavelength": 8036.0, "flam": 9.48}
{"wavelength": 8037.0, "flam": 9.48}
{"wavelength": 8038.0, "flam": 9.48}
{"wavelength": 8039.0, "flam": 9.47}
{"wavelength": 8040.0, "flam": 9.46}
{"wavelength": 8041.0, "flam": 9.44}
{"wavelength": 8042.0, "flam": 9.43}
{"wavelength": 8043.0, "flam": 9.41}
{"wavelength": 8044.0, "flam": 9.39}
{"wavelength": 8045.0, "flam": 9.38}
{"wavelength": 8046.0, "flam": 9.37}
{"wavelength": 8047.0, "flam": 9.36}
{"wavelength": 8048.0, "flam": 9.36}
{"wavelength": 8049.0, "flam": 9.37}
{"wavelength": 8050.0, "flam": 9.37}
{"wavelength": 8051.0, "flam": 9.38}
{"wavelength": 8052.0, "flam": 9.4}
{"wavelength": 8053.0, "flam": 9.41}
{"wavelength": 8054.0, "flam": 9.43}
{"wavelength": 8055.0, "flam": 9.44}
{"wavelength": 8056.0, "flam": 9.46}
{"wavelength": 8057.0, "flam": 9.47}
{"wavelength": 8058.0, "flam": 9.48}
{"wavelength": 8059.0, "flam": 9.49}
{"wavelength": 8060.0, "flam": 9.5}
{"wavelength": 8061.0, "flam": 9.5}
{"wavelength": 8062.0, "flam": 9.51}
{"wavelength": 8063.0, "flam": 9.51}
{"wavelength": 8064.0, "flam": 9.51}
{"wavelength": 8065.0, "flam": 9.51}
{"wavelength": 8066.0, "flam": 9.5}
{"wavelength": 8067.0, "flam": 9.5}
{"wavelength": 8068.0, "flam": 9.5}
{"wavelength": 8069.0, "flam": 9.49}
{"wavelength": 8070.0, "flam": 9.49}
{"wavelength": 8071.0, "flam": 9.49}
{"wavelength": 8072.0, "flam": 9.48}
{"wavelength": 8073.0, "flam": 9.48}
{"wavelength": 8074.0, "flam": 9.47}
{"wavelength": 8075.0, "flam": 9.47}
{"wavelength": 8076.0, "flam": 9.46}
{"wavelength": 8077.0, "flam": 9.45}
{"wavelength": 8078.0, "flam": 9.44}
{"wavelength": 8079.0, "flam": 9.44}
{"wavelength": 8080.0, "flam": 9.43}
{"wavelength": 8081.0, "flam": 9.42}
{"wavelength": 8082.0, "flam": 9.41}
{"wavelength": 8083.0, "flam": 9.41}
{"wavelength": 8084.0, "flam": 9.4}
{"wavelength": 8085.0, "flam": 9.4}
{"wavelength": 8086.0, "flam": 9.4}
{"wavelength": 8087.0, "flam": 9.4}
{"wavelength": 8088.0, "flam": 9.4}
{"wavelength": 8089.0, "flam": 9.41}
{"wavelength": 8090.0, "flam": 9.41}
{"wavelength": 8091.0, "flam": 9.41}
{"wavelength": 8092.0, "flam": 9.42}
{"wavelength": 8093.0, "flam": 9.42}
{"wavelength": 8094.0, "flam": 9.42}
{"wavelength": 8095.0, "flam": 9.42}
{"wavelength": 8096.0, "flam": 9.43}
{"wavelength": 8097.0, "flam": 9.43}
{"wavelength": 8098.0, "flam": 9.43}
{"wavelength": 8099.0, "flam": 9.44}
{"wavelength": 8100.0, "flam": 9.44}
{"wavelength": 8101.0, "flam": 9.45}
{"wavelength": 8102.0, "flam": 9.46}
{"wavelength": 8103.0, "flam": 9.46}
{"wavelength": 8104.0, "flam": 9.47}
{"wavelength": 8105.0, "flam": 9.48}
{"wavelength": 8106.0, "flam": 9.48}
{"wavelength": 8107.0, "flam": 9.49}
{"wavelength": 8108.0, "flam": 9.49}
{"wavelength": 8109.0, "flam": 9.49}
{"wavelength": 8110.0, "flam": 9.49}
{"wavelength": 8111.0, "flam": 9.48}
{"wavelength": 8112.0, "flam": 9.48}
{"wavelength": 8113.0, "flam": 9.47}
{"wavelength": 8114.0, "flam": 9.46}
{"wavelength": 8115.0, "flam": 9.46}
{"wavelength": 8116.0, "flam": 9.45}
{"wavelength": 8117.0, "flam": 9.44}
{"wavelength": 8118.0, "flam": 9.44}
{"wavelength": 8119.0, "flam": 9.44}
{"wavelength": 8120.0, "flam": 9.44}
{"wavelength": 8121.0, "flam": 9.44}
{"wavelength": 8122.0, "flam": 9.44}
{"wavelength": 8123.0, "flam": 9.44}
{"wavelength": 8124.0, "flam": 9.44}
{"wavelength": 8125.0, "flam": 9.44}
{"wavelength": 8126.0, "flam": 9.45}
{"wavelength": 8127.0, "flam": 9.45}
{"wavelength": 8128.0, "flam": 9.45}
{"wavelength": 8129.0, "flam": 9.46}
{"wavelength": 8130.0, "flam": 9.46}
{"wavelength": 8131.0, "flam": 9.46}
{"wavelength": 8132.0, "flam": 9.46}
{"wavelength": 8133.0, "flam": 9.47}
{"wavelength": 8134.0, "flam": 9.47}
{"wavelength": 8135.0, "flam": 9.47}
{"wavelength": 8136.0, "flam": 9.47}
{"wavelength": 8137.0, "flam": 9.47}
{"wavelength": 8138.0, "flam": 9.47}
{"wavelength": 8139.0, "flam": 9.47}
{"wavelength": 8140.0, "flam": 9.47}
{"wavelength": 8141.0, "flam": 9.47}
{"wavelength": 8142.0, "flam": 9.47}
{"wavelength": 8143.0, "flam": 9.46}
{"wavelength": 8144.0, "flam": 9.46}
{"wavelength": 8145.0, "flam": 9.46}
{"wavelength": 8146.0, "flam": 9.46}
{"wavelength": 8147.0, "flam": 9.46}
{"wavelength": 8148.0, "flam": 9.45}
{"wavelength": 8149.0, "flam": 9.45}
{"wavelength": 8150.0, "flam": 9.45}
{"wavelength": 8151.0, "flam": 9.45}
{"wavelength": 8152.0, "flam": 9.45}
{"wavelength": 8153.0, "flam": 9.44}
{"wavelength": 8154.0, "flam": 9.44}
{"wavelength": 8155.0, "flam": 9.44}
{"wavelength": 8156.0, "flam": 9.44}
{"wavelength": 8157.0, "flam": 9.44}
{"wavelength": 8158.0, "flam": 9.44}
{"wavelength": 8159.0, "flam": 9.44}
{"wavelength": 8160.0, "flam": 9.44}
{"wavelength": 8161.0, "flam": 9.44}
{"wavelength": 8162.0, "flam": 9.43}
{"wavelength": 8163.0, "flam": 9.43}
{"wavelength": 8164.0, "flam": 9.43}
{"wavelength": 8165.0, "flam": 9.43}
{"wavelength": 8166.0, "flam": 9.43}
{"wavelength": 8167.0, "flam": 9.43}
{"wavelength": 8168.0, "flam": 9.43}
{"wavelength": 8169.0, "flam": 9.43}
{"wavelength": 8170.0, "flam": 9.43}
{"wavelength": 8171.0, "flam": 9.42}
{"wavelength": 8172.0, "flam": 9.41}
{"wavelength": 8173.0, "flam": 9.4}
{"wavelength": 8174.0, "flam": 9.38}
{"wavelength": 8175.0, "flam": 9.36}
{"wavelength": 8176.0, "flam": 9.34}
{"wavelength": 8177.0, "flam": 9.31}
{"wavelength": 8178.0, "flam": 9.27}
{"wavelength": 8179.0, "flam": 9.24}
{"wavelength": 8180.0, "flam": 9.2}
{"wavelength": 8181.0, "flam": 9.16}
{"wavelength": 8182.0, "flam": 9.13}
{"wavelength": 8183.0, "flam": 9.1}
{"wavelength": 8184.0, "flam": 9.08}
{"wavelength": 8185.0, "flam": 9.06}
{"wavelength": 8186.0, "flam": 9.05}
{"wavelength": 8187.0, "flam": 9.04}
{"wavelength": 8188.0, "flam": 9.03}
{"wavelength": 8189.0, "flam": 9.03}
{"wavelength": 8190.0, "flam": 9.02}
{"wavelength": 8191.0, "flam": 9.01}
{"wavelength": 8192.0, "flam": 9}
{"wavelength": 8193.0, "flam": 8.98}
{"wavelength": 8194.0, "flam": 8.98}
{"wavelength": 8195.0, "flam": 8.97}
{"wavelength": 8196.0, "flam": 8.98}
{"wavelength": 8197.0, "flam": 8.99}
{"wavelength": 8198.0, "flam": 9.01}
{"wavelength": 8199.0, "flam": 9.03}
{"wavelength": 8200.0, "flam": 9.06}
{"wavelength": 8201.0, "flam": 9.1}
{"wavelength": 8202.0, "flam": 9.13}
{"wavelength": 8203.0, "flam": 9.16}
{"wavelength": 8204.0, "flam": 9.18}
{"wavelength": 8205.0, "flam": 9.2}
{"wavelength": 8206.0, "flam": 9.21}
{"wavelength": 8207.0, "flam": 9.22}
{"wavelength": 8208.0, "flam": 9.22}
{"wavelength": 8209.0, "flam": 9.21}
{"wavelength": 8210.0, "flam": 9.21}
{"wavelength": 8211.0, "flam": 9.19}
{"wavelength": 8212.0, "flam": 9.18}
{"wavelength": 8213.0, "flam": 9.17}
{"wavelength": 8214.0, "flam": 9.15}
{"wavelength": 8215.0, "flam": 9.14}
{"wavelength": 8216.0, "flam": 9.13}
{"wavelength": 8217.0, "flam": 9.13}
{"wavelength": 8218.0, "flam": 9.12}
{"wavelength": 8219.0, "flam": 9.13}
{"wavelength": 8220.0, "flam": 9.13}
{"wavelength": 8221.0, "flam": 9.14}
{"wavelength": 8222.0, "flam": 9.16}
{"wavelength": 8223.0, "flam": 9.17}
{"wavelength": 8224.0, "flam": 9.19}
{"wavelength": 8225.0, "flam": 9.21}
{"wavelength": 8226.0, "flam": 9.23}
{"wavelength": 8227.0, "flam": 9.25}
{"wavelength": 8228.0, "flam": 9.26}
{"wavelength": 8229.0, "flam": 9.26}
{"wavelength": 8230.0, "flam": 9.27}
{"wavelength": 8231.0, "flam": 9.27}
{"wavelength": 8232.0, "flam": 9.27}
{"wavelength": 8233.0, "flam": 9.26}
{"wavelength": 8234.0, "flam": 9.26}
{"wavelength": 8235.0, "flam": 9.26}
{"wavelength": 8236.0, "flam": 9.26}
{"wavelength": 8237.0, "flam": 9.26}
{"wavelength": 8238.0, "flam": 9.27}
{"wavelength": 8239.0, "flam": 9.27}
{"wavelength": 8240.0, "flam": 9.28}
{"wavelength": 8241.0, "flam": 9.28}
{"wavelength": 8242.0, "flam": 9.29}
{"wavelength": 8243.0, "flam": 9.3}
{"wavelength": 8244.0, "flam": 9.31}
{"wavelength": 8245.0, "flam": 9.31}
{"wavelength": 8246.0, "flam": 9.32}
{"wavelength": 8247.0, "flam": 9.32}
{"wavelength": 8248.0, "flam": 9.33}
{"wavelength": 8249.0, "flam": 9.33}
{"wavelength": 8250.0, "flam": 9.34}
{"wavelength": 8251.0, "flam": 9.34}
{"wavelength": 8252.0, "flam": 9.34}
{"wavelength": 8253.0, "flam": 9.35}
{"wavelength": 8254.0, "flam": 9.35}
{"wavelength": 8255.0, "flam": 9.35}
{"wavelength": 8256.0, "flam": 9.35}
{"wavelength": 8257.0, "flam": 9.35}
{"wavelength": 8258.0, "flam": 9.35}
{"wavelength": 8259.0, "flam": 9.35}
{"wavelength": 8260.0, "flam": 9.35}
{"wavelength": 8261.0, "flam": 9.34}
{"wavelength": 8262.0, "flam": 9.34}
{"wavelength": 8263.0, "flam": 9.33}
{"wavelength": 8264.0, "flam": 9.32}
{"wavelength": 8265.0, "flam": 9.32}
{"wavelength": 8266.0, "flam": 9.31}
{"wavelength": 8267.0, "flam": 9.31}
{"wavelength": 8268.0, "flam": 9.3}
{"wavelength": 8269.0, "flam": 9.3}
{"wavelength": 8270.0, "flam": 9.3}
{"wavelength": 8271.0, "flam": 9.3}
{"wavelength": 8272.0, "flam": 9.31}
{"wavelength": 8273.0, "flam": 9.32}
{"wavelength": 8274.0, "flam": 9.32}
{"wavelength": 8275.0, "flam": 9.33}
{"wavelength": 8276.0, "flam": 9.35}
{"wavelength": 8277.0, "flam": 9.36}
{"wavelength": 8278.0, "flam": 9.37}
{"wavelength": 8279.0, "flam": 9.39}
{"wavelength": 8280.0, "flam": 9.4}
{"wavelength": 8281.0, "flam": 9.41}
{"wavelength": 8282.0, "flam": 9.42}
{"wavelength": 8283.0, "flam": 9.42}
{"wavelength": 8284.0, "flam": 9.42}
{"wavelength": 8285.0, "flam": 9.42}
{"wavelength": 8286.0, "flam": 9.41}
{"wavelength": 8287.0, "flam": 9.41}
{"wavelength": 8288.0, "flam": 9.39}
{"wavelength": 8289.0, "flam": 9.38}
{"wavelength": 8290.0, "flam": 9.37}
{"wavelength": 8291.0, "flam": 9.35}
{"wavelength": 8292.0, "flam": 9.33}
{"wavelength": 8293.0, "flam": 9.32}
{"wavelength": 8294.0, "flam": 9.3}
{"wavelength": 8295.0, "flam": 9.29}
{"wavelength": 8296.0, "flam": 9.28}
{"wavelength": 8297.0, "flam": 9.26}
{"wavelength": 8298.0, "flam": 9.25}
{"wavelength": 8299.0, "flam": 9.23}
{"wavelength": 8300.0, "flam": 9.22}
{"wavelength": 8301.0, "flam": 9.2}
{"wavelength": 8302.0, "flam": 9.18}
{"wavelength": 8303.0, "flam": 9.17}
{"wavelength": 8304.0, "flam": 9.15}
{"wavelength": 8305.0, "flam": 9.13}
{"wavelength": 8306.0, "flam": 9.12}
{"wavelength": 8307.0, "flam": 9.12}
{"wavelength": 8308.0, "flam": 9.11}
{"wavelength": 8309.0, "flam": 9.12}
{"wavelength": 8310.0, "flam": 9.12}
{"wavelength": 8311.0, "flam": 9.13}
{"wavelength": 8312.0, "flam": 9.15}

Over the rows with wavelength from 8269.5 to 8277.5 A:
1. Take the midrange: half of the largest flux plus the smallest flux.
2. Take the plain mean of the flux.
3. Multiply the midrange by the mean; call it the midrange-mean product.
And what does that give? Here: 87.0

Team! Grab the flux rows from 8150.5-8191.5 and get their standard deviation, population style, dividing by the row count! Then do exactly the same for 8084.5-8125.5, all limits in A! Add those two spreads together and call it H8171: 0.188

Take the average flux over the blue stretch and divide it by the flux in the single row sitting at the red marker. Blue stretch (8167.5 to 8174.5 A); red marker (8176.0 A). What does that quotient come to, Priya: 1.01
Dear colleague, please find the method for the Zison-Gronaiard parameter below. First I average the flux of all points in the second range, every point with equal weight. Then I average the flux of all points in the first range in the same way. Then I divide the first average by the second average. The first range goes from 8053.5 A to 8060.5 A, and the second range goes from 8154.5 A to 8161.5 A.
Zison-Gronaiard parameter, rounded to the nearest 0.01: 1.00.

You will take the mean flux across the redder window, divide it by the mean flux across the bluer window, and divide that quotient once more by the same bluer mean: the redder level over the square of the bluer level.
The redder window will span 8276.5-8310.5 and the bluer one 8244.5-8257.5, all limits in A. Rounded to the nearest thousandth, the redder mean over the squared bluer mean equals 0.107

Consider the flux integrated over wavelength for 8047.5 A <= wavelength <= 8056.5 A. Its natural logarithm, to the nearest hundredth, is 4.44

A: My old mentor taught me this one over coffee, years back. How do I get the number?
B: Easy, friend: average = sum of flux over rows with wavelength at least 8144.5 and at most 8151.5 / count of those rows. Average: 9.45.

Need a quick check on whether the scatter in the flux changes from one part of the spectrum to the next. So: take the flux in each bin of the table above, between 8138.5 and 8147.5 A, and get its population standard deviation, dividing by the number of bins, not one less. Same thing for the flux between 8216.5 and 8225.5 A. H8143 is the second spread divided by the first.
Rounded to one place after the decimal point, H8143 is 5.9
